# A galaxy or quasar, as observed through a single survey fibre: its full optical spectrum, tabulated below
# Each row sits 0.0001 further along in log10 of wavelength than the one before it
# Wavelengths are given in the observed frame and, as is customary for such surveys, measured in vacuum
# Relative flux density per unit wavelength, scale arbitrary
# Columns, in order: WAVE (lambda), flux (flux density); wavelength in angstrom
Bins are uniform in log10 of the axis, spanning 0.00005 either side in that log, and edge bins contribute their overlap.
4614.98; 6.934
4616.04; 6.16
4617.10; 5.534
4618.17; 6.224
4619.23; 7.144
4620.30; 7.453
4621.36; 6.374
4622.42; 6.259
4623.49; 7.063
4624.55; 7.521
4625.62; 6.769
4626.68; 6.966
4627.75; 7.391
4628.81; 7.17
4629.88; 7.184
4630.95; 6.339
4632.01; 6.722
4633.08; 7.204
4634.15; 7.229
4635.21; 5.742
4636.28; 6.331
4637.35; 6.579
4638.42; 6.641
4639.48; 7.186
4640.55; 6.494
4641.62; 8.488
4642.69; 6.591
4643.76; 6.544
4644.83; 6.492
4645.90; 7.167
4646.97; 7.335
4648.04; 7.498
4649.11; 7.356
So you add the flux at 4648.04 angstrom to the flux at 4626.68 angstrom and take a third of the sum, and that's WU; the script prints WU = 4.82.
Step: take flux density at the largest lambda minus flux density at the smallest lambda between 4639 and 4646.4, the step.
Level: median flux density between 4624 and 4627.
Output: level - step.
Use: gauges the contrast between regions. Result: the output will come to 7.0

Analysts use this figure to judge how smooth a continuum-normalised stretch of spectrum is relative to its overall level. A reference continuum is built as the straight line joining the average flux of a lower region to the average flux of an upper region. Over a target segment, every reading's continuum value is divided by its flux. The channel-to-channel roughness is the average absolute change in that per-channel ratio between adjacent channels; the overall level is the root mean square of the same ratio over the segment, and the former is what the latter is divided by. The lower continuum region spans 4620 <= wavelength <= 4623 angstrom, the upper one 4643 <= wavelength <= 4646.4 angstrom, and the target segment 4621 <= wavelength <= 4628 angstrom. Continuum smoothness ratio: 15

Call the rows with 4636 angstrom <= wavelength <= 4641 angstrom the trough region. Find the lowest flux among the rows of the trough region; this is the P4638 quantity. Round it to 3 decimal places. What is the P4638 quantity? 6.331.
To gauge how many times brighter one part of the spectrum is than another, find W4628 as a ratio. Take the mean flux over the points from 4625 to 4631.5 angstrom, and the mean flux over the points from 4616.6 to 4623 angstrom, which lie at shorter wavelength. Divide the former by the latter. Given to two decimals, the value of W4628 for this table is 1.07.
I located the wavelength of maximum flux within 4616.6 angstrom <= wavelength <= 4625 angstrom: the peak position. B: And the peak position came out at 4624.55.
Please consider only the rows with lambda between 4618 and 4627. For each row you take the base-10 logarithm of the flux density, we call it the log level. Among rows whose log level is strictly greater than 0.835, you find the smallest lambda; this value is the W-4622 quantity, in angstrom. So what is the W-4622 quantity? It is 4619.23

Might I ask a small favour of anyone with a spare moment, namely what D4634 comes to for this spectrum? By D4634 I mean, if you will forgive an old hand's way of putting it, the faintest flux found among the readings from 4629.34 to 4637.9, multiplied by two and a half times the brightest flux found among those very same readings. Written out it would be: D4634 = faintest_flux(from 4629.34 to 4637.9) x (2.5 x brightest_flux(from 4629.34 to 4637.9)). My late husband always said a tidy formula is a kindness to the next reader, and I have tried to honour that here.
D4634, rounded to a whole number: 104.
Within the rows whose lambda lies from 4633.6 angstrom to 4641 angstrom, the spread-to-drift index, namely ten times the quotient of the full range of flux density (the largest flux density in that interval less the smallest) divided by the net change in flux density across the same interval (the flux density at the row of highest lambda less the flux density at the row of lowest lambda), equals -20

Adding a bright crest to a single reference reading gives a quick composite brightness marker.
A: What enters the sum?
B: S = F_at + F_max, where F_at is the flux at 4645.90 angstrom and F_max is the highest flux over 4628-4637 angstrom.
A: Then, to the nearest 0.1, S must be 14.4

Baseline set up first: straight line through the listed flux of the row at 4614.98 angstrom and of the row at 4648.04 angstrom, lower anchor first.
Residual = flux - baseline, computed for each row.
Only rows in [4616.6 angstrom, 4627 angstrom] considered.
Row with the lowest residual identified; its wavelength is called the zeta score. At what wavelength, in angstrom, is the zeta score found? 4617.10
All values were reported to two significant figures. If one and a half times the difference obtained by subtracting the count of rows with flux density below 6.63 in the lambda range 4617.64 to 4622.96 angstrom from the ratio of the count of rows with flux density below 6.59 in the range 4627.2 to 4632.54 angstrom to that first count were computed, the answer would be -4.0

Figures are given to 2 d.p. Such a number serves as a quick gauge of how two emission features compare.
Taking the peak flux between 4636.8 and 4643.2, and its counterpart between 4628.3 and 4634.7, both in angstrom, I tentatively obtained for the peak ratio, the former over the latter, 1.17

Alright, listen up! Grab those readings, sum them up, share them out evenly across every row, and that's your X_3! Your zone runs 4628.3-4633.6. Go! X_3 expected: 6.92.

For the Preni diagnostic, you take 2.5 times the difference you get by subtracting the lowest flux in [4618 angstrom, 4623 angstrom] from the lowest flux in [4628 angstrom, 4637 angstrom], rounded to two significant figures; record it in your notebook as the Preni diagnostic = -1.2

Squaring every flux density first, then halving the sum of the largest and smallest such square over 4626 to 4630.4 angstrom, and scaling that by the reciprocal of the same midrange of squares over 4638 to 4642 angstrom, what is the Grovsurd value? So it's 0.90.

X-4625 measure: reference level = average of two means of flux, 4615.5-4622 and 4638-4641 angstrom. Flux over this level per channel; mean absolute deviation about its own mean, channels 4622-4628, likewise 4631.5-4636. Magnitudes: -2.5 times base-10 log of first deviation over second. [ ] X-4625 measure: 0.4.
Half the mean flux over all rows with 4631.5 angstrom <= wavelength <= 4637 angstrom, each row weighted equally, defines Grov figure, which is 3.32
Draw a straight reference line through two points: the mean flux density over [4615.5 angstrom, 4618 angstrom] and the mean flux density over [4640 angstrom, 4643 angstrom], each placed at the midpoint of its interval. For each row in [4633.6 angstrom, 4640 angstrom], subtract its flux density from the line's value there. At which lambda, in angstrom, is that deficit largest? 4635.21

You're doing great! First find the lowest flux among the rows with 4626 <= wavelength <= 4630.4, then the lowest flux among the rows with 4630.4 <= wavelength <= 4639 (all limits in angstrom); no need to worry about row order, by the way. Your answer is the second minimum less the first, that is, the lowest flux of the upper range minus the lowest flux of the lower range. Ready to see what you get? -1.2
